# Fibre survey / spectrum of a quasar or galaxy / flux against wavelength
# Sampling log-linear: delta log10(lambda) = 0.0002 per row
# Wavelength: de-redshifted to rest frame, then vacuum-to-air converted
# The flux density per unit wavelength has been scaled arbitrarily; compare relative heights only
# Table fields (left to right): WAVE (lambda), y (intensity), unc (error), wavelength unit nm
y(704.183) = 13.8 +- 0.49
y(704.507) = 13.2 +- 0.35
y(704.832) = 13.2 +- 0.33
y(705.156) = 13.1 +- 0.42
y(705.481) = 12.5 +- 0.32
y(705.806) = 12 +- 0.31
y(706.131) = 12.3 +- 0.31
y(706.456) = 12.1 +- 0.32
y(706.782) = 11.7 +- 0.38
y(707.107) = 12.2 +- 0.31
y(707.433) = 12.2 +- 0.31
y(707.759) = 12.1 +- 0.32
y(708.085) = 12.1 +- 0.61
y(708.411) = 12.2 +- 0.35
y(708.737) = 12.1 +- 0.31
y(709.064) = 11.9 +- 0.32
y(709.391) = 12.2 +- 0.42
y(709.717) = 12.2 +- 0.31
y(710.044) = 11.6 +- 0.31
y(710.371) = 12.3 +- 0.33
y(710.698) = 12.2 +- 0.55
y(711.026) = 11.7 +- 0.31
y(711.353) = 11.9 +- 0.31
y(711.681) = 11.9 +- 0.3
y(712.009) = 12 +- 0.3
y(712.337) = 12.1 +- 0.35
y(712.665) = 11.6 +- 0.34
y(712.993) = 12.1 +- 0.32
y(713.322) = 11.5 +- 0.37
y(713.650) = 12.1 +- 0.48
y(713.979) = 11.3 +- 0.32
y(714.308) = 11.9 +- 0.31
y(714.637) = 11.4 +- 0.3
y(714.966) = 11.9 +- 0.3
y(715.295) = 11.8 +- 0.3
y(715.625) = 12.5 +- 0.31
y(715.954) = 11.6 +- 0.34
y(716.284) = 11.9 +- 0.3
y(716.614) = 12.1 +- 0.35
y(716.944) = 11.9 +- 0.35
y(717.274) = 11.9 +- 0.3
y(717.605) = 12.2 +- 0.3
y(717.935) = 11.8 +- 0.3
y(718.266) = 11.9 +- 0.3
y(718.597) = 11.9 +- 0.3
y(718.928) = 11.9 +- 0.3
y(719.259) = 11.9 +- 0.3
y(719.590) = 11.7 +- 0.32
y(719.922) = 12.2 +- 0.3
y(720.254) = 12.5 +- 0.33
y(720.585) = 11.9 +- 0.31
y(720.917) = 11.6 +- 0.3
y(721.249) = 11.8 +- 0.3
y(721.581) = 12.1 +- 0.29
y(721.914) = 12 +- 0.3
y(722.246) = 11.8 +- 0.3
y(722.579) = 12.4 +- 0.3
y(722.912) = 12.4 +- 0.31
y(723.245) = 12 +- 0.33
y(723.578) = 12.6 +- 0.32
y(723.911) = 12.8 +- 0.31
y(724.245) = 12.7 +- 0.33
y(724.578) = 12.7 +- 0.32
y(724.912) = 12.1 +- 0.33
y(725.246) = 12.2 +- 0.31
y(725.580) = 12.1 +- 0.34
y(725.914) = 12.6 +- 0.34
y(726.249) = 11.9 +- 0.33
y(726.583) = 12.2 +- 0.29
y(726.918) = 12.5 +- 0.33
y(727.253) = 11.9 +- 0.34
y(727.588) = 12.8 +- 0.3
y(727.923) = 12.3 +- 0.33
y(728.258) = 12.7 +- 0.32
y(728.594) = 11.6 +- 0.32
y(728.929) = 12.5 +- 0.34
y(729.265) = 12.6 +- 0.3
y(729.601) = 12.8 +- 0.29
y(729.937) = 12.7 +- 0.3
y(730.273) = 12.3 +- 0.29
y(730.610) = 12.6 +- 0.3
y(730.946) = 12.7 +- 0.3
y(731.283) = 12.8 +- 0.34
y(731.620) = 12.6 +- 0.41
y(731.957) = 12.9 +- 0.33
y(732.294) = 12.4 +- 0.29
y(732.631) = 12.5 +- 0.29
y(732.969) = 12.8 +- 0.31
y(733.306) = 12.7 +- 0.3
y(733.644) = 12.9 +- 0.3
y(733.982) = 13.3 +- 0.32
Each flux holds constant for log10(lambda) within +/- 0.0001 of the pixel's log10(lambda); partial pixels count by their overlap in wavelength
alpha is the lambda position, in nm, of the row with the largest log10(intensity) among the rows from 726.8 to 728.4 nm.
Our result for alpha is 727.588 nm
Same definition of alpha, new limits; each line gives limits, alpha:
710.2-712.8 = 710.371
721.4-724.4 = 723.911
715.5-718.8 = 715.625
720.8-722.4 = 721.581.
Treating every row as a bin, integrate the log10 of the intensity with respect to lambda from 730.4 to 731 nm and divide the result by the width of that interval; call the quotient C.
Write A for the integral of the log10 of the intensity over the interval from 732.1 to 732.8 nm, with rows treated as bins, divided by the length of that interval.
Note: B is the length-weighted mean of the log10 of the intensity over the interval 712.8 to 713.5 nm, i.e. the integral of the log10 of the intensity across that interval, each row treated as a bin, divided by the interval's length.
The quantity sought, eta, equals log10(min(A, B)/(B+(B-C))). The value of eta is 0.012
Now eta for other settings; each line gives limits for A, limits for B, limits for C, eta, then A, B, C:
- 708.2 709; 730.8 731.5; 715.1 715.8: -0.016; 1.083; 1.104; 1.084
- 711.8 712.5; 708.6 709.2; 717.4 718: 0.001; 1.080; 1.078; 1.080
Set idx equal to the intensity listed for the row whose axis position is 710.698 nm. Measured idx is 12.2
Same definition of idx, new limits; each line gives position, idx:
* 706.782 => 11.7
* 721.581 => 12.1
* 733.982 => 13.3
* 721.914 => 12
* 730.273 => 12.3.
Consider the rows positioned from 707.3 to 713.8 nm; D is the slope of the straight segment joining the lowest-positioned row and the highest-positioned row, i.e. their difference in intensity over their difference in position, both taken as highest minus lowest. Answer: -0.02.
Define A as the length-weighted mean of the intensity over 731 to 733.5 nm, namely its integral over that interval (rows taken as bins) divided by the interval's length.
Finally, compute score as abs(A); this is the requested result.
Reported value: 12.7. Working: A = 12.67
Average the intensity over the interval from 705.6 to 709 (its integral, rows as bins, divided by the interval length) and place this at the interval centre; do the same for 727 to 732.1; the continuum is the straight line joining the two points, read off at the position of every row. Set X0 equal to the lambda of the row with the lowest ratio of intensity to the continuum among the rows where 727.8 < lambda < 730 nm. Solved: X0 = 728.594 nm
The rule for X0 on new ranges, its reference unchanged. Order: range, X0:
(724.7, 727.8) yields 727.253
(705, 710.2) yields 710.044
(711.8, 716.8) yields 713.979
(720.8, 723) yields 720.917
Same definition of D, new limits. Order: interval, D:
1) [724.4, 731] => 0.00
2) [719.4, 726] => 0.14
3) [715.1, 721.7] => 0.05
